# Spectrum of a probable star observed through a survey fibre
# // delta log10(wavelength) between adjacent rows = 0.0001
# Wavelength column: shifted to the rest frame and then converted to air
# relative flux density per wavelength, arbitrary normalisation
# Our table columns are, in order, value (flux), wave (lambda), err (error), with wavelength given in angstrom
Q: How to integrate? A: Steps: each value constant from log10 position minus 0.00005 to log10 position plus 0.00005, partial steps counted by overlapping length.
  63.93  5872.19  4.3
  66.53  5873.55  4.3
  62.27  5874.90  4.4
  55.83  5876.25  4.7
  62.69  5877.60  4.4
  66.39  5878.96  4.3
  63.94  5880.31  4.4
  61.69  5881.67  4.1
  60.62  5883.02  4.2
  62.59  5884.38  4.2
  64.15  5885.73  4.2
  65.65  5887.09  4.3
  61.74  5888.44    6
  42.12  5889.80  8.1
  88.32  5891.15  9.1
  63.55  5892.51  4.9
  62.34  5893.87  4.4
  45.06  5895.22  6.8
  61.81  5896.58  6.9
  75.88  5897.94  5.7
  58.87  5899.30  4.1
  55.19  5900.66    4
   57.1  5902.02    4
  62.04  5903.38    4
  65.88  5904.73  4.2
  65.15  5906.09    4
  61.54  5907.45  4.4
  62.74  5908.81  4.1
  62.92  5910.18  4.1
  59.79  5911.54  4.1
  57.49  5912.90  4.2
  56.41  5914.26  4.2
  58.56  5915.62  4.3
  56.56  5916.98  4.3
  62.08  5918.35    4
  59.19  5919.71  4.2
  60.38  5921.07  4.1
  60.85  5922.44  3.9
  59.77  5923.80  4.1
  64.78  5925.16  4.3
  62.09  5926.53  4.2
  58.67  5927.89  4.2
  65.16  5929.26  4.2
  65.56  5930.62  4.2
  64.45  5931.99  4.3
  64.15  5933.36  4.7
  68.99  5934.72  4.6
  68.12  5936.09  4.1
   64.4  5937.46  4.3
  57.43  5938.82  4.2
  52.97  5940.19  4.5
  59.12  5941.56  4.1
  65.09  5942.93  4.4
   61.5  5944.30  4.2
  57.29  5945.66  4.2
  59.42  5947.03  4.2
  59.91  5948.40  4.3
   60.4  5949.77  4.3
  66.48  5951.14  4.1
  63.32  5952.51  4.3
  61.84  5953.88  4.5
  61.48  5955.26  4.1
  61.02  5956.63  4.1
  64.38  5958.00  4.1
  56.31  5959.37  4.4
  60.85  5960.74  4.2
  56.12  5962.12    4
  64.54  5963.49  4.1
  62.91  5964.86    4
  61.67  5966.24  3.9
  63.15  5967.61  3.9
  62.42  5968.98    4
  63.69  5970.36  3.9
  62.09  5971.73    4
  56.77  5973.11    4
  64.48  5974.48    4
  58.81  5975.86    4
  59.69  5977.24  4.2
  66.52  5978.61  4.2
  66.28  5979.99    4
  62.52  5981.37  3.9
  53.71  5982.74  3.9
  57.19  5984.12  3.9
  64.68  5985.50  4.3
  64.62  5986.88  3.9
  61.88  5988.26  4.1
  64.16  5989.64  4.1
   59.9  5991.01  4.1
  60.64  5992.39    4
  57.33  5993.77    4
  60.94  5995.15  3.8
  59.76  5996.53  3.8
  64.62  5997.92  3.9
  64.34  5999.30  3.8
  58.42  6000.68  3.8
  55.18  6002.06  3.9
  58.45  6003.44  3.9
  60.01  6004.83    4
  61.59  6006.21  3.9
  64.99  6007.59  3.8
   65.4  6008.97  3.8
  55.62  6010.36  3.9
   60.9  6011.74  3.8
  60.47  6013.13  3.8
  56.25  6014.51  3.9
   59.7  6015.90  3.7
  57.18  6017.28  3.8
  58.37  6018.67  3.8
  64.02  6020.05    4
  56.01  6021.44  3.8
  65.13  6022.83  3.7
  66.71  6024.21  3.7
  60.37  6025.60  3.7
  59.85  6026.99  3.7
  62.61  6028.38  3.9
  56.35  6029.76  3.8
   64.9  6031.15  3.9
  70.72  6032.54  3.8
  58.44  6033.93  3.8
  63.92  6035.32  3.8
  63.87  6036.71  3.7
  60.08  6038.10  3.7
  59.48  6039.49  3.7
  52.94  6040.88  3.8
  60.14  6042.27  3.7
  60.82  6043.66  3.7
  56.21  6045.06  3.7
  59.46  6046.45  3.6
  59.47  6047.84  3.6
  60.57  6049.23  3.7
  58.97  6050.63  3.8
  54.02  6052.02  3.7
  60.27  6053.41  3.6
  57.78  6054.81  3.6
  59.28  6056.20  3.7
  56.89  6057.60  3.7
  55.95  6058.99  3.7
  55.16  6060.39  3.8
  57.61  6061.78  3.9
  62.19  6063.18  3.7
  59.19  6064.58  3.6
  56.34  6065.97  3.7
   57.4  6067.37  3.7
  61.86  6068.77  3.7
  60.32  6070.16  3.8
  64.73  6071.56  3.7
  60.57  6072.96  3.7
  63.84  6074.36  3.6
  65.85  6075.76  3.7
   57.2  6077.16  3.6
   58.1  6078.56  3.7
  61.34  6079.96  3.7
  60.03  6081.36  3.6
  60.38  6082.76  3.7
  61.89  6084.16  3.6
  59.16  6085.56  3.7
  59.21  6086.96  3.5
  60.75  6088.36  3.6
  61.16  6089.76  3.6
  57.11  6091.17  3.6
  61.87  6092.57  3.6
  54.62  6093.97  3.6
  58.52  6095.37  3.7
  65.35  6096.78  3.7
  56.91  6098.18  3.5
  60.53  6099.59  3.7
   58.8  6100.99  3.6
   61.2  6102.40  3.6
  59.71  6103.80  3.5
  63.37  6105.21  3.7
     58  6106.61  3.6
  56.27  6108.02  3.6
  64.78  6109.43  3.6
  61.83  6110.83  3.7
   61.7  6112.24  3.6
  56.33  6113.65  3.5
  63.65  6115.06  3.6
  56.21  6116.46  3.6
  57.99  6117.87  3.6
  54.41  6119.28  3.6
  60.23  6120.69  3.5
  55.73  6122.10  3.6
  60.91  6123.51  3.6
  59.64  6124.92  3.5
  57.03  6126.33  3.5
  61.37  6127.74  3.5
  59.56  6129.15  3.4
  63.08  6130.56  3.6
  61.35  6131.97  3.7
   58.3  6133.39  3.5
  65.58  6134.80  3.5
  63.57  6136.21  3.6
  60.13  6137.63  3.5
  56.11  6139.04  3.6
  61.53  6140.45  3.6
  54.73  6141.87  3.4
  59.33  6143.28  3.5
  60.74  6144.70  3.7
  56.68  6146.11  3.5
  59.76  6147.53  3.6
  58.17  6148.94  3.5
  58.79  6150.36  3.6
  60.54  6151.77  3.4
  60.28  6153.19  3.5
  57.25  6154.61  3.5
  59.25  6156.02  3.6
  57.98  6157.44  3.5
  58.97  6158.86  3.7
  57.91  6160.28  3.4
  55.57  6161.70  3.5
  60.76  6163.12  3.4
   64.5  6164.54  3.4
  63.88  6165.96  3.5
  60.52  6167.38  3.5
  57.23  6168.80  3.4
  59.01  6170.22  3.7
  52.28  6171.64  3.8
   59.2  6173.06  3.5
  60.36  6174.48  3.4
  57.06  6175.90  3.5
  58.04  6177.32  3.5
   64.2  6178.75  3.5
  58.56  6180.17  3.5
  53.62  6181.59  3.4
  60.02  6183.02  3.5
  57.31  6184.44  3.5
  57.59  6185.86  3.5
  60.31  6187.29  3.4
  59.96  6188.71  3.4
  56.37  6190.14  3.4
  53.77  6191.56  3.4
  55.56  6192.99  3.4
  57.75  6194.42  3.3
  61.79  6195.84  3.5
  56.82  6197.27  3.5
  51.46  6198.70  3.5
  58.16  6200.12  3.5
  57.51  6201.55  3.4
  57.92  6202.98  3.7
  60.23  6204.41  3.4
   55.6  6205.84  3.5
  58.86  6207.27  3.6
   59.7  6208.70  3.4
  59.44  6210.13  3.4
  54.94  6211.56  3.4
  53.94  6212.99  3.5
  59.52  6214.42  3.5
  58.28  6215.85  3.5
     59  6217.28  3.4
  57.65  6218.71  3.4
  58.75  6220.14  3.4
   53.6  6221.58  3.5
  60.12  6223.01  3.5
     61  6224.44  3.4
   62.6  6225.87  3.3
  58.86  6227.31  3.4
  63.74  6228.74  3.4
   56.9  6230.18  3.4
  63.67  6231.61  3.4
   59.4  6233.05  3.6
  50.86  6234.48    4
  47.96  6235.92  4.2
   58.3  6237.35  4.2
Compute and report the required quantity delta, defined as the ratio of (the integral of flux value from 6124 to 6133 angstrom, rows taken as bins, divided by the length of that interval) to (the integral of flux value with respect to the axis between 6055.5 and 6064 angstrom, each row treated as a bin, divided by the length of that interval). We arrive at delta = 1.04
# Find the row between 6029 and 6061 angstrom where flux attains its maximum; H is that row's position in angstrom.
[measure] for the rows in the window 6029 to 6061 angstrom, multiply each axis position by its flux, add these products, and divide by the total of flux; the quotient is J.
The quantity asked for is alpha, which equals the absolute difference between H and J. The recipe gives 12.2 angstrom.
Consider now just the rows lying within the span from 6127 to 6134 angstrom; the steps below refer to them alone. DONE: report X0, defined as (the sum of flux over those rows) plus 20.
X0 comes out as 324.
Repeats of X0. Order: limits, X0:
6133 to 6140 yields 324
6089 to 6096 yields 313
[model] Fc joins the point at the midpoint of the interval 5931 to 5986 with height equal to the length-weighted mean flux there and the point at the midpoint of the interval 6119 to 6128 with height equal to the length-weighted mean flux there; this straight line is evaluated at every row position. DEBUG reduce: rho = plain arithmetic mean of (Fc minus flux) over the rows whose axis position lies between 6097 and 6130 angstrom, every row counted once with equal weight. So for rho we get -0.7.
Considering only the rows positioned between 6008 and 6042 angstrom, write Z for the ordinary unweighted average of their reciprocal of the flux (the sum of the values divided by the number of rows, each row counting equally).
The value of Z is 0.0165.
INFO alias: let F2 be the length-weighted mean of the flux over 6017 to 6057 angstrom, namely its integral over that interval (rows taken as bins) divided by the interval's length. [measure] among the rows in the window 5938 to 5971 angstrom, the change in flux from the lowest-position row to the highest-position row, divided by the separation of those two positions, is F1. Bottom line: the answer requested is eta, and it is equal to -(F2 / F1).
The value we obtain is -304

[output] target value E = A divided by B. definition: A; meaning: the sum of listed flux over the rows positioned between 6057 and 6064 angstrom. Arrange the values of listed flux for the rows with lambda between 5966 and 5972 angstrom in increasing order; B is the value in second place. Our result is 4.6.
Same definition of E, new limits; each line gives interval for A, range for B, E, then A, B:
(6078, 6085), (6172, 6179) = 5.2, 302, 58.04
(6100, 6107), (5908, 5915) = 5.2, 301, 57.49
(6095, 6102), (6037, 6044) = 5.0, 300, 59.48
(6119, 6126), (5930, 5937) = 4.5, 291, 64.45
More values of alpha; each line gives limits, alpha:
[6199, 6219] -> 5.0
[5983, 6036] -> 22.8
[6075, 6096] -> 9.7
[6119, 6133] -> 4.8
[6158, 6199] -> 14.0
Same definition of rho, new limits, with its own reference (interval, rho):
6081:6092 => -0.7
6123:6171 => -1.6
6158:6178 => -1.3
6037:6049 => 1.5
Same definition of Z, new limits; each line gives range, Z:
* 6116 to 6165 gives 0.0169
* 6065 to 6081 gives 0.0165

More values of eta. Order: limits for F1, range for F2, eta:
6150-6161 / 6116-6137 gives 673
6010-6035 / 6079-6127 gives -498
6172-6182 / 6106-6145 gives 91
